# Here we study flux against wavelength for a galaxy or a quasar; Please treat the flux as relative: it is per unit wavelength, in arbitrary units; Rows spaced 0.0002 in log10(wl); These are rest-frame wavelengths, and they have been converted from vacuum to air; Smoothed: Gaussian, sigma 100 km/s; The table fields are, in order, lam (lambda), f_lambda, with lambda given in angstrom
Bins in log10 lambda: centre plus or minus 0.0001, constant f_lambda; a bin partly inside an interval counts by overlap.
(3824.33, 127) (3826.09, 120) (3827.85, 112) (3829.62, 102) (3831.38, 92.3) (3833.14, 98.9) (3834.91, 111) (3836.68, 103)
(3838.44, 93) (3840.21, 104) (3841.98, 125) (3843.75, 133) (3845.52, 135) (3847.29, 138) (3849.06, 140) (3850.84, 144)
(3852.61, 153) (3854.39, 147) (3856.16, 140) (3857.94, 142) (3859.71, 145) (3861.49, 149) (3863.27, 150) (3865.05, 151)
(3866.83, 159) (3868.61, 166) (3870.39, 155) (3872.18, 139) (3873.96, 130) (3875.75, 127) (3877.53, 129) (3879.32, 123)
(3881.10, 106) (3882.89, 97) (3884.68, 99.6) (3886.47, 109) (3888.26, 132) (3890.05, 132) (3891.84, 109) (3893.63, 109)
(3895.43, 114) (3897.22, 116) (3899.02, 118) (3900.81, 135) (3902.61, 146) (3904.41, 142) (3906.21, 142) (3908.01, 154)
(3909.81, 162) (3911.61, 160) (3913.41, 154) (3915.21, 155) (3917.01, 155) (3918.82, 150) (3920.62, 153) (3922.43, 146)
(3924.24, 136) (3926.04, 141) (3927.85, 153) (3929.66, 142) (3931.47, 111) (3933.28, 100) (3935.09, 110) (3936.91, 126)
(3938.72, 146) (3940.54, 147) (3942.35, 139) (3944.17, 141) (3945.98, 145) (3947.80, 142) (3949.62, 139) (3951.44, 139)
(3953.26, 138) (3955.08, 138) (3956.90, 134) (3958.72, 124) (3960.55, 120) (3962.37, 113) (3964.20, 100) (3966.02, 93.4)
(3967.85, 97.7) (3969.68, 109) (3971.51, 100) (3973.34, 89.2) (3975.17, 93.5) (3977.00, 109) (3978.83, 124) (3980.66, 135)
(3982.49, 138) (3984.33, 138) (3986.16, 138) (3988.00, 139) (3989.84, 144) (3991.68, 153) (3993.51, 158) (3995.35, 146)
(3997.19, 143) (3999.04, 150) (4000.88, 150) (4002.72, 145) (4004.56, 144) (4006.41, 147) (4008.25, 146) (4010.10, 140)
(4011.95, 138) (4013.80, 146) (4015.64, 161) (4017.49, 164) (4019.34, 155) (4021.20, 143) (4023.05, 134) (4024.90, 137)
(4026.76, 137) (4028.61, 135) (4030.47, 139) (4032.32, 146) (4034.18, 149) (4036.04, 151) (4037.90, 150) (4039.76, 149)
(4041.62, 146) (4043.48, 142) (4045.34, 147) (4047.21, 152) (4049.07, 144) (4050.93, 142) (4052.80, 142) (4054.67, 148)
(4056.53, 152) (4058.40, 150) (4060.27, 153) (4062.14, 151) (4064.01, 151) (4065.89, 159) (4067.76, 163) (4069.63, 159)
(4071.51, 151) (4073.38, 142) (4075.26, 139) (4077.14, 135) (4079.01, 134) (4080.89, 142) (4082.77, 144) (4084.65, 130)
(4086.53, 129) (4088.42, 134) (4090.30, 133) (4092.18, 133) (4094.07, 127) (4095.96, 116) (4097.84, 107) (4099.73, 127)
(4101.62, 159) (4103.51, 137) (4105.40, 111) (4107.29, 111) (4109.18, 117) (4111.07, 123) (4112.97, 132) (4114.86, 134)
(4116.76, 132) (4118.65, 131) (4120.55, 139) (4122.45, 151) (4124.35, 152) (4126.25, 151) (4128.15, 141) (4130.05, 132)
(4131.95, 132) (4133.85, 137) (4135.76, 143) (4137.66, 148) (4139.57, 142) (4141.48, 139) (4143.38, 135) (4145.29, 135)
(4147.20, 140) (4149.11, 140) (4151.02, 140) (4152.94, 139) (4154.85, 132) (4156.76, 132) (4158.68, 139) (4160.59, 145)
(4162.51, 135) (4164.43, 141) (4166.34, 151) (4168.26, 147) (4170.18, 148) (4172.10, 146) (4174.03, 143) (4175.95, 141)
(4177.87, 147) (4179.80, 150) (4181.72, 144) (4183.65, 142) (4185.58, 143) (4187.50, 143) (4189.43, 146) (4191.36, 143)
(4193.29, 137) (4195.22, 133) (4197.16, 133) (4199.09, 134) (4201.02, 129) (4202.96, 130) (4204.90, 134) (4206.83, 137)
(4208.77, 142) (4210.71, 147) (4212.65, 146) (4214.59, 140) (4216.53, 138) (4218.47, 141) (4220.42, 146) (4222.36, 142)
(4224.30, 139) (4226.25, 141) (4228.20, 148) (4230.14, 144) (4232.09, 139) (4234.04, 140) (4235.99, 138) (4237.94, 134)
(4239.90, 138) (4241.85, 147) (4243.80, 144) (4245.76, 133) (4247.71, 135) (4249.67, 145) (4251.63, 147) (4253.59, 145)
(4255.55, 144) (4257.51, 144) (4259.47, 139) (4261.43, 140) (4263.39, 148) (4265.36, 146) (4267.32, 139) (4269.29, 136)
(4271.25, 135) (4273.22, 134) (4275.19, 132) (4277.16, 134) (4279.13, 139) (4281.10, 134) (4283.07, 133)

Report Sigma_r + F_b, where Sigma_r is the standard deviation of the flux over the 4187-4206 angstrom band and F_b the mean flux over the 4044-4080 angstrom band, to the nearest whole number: 154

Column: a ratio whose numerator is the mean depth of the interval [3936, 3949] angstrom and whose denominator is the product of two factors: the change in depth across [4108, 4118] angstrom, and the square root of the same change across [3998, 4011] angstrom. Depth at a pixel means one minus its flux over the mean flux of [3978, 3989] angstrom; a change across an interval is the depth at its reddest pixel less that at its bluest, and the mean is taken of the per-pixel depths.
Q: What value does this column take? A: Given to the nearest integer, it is 1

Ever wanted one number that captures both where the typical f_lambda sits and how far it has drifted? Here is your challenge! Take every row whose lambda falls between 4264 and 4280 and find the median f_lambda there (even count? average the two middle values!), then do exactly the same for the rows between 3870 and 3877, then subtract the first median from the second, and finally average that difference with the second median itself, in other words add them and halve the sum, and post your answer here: 67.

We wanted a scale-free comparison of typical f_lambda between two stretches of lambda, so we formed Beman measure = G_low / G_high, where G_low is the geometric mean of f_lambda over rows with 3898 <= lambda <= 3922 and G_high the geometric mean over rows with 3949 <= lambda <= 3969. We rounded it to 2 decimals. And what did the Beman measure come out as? 1.23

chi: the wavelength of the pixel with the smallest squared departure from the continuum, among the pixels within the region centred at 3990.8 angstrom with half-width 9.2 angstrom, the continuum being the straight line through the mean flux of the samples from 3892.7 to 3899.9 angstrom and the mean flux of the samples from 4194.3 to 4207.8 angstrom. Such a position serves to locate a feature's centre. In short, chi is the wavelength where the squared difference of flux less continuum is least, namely 3986.16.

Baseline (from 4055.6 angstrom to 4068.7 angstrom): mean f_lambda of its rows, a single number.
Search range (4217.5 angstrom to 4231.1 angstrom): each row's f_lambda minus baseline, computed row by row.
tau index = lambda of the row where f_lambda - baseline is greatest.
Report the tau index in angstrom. 4228.20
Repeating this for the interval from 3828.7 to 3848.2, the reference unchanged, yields 3847.29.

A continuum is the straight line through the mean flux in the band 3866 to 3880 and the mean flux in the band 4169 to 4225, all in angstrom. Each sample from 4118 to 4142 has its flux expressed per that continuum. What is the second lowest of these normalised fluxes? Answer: 0.94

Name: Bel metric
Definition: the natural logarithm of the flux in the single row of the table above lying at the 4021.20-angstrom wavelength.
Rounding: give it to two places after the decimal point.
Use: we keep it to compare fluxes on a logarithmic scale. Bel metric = 4.96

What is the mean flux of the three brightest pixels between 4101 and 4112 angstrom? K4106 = 140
